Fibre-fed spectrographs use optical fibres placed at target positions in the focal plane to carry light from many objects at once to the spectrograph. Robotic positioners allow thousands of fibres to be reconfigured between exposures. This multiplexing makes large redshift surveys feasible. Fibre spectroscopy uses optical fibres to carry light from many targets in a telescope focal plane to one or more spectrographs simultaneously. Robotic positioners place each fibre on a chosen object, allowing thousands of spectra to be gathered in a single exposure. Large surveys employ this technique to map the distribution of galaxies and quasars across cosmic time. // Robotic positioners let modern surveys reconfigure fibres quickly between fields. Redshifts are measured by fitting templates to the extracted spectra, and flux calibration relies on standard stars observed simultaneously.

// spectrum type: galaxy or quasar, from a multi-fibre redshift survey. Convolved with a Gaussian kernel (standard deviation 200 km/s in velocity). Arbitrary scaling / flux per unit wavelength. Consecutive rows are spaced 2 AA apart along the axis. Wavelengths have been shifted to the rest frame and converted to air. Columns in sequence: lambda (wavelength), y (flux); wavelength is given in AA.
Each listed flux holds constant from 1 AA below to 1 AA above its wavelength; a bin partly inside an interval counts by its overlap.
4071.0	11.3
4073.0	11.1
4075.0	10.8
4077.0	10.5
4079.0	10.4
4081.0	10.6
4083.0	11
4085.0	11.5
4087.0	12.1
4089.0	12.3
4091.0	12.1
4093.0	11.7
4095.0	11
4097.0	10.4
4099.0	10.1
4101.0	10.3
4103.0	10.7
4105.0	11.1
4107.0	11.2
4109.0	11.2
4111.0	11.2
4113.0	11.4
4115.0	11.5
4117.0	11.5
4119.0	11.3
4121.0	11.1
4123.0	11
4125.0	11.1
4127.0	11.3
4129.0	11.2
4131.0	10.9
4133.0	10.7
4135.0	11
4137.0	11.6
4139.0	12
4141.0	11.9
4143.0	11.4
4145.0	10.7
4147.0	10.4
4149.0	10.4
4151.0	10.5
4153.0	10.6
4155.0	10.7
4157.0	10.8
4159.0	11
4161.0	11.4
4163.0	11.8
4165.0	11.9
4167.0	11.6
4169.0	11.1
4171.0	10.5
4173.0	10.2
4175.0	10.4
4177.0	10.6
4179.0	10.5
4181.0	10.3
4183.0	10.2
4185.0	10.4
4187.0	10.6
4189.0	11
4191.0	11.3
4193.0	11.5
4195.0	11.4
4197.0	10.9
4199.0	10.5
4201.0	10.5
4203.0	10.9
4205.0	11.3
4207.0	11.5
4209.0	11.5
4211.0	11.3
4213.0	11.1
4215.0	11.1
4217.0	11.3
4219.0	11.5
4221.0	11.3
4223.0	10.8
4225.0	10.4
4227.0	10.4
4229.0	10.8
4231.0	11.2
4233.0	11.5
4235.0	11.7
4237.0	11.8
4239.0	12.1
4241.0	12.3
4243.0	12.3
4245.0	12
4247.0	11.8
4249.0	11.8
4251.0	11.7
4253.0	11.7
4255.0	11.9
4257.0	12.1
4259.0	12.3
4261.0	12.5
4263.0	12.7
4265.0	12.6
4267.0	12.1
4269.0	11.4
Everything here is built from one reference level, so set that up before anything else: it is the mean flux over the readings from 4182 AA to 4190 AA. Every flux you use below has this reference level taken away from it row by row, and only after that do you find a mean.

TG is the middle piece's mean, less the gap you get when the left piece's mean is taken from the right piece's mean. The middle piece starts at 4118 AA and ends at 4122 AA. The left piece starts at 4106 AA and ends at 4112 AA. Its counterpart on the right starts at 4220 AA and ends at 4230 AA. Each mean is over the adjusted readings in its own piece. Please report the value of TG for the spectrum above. 1.1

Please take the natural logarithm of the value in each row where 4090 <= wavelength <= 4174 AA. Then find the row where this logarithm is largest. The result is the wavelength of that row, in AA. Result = 4091.0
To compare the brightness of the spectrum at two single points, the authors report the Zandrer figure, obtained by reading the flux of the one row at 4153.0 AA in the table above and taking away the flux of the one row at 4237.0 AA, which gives -1.2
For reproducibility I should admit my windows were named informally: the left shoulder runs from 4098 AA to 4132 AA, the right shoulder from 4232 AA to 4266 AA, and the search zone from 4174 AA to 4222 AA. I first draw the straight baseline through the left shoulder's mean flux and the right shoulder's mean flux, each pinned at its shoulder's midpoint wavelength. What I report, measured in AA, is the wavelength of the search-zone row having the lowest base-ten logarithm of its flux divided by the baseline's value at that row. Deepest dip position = 4183.0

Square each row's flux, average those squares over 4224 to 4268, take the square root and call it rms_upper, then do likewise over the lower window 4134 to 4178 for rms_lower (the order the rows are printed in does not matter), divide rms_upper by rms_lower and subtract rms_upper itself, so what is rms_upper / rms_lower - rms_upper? -10.7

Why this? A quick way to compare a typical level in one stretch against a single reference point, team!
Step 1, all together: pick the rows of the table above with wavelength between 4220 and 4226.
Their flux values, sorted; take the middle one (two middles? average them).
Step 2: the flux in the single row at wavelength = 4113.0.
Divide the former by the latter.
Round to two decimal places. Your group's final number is 0.95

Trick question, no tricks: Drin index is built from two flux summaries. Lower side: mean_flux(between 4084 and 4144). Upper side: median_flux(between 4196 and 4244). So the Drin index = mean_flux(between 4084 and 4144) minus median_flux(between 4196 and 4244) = 0.0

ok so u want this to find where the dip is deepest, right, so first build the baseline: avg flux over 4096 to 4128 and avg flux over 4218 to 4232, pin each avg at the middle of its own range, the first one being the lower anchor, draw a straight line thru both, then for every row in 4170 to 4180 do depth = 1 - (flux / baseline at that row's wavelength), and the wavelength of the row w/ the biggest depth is 4173.0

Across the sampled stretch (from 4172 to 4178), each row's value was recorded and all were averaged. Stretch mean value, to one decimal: 10.4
